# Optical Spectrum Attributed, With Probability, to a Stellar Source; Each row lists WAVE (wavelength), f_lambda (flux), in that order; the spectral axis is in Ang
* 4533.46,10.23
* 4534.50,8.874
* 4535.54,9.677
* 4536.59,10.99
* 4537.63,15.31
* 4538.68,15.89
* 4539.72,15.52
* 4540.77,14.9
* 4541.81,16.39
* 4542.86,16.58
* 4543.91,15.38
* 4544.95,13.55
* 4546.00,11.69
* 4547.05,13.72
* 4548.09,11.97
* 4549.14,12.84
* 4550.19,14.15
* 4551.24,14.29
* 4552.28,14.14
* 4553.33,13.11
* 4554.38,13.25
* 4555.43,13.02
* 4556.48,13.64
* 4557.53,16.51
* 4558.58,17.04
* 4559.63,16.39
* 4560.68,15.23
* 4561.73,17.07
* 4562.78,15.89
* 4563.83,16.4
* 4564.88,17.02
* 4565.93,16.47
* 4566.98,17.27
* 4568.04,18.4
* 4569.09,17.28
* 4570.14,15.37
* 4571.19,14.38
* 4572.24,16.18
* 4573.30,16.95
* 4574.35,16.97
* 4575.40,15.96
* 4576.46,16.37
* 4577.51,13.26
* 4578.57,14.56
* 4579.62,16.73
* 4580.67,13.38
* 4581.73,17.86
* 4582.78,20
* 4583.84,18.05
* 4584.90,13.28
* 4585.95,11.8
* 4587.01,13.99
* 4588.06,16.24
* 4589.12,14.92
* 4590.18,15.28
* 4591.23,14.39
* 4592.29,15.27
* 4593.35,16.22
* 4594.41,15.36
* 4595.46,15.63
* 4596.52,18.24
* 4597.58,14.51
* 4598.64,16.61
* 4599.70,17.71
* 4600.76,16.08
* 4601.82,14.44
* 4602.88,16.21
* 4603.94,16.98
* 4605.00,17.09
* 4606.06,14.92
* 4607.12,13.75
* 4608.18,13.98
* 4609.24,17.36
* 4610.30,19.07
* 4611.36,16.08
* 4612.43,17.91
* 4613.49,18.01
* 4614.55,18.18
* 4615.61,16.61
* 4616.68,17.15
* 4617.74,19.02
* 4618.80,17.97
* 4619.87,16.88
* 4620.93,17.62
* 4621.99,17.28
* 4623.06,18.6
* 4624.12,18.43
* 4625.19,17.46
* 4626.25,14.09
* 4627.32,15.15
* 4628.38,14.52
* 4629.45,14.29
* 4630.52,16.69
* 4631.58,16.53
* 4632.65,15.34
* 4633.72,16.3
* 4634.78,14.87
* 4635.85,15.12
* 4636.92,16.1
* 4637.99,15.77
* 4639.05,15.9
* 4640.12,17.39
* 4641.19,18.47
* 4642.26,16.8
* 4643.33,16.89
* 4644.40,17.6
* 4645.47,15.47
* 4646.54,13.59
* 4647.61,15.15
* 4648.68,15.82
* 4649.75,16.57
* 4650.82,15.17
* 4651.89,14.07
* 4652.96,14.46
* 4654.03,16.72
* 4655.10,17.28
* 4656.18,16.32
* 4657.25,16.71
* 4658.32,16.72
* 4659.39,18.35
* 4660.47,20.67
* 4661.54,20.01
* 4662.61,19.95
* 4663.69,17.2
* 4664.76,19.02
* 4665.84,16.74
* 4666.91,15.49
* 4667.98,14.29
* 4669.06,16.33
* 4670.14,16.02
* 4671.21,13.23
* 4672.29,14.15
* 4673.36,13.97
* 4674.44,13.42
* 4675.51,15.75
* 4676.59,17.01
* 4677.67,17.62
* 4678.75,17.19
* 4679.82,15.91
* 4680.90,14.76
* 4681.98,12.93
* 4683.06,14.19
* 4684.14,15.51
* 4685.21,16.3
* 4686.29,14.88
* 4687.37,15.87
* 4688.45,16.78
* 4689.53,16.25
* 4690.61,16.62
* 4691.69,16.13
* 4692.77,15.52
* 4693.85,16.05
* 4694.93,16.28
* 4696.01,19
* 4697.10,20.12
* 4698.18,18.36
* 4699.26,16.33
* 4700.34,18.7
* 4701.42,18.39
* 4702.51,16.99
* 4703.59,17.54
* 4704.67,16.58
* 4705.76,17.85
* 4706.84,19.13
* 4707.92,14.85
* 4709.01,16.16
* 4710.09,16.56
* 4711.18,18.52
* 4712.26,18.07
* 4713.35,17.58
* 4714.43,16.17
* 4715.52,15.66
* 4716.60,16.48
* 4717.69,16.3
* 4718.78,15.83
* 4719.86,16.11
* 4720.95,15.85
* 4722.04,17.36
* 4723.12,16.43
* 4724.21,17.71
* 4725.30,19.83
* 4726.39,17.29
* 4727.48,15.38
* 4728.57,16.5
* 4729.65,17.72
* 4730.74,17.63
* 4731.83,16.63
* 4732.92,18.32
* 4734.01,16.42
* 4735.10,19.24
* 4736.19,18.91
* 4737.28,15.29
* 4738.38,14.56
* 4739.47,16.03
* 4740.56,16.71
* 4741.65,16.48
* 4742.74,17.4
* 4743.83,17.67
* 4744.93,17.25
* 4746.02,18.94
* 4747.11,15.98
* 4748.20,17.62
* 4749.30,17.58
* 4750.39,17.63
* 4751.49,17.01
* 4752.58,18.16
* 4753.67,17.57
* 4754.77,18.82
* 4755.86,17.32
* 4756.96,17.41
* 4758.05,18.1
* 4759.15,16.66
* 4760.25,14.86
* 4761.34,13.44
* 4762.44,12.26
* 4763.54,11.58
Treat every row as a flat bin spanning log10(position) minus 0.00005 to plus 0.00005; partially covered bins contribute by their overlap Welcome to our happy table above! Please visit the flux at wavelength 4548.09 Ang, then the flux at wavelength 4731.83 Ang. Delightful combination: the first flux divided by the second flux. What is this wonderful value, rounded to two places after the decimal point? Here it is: 0.72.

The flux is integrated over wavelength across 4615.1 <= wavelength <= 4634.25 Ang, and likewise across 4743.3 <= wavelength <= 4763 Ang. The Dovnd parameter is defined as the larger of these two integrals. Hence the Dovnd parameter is 333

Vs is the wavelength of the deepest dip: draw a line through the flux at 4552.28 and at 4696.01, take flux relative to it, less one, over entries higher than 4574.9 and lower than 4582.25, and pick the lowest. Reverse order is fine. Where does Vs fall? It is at 4577.51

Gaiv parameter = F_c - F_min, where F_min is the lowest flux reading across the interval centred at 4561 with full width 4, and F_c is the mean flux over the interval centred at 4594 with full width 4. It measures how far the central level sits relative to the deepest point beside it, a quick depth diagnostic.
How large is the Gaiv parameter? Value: 0.4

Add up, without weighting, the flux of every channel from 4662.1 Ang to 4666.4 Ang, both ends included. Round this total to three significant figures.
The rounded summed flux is 72.9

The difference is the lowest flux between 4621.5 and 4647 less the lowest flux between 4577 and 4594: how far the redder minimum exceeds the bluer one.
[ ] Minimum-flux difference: 1.8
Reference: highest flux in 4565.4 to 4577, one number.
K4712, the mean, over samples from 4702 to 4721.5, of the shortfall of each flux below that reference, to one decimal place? 1.6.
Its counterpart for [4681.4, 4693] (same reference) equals 2.9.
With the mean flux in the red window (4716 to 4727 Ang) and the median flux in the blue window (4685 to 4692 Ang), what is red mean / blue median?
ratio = 1.04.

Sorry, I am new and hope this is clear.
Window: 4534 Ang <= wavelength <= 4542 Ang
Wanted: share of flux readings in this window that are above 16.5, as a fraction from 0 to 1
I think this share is 0.00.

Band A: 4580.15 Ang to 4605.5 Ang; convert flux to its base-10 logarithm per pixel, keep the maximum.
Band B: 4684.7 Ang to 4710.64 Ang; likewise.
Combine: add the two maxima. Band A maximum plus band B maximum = 2.60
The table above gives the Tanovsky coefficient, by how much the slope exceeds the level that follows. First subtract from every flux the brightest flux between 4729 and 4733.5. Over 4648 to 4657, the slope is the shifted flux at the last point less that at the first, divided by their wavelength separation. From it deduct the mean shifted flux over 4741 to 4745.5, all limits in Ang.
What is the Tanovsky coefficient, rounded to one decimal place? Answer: 1.2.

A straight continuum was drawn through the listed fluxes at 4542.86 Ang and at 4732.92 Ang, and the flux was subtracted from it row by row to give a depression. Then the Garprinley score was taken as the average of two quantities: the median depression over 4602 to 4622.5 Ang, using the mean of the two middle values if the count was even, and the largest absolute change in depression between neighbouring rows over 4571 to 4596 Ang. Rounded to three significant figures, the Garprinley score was 2.42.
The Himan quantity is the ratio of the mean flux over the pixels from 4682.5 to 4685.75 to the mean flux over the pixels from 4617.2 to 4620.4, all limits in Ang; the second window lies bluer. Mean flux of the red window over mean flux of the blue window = 0.9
